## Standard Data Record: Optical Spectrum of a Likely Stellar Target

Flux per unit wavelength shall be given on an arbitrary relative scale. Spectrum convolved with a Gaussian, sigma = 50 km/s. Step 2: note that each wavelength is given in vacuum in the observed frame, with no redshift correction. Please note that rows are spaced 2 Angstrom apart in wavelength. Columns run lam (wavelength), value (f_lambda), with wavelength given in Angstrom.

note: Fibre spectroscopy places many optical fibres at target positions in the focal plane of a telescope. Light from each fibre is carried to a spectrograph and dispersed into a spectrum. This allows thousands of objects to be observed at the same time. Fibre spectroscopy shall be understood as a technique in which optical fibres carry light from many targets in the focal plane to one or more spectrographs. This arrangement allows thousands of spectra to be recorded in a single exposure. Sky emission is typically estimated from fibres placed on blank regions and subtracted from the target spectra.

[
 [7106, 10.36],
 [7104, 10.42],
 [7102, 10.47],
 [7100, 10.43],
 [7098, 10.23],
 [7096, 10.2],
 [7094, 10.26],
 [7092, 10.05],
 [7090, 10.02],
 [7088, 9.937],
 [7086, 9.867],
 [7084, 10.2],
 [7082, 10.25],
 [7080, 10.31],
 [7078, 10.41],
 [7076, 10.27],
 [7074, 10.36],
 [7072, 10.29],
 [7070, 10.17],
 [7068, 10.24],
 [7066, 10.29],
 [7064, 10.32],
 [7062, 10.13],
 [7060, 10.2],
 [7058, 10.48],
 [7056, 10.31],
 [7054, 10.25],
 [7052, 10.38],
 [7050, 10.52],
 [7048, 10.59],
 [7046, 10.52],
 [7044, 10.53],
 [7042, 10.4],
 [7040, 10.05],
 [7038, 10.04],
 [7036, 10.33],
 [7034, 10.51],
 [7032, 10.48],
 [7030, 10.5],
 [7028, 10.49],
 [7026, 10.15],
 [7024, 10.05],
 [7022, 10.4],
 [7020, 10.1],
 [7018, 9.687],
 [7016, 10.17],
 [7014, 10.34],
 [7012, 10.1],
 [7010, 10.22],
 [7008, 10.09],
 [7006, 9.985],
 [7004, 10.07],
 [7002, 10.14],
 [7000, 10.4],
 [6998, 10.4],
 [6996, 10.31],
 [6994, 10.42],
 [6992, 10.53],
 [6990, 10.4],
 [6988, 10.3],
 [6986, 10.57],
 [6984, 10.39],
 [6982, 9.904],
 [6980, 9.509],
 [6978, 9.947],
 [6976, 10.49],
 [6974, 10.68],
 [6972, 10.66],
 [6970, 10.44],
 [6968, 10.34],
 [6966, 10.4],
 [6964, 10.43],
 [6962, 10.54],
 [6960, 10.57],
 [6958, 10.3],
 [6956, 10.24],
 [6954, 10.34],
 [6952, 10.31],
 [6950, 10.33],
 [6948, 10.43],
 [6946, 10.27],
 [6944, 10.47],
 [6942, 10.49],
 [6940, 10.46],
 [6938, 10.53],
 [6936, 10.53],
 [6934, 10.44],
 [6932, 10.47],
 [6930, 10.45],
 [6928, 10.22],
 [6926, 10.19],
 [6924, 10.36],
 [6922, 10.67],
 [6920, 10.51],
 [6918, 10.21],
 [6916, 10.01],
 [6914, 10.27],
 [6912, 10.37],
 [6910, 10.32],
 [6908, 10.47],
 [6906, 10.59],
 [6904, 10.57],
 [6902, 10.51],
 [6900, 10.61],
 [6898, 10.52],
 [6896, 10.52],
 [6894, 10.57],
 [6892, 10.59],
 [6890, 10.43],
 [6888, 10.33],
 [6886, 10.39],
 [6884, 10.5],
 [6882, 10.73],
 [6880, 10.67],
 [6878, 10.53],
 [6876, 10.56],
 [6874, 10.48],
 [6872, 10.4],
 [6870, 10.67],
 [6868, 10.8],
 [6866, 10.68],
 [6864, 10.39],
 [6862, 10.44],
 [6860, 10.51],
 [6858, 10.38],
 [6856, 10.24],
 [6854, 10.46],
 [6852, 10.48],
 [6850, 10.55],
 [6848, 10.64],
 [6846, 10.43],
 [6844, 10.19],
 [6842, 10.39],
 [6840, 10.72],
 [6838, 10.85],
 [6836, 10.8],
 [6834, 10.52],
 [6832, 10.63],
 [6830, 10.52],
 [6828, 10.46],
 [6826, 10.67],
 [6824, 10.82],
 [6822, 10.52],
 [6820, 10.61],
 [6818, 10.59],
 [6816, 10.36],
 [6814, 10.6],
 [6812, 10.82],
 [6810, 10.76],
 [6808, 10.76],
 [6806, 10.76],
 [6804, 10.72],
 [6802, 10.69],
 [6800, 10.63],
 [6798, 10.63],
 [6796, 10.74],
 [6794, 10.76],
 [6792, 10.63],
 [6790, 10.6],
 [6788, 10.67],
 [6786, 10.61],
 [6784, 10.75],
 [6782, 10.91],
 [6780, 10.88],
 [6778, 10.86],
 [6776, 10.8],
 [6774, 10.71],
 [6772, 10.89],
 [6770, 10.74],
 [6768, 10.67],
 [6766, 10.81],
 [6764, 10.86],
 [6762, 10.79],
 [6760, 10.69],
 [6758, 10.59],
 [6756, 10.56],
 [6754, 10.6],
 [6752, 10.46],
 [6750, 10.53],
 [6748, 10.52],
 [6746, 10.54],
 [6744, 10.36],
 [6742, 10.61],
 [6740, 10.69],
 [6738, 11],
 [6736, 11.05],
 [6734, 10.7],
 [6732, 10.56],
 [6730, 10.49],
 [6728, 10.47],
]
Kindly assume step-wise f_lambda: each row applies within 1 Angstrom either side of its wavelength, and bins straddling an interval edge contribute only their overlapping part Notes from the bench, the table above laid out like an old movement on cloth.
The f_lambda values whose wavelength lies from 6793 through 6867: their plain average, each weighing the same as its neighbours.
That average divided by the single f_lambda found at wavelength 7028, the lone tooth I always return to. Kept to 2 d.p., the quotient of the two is 1.01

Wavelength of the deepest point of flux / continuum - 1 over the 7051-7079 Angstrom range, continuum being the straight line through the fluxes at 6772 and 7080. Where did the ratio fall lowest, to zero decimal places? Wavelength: 7062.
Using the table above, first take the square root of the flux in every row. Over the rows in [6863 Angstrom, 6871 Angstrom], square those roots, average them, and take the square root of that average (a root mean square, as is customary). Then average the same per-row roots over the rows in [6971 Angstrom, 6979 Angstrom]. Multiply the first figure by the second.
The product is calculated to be 10.54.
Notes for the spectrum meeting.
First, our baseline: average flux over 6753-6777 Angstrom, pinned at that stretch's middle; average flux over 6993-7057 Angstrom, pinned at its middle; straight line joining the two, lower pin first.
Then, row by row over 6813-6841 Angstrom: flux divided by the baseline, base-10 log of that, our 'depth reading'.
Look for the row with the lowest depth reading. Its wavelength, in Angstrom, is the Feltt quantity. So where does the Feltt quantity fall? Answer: 6816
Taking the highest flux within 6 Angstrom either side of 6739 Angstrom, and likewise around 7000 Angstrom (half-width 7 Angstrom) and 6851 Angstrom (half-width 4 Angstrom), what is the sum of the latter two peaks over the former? 1.91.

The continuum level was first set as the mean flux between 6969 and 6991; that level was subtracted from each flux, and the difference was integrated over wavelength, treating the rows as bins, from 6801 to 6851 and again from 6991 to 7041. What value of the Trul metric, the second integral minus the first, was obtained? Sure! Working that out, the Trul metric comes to -19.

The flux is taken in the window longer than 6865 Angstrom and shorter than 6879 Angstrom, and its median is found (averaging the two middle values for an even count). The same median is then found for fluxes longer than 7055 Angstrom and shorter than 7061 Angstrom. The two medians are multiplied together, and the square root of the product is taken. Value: 10.43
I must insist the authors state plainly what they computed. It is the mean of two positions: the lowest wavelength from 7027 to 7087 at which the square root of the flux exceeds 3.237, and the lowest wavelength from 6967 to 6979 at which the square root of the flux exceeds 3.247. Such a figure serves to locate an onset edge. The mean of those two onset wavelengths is 7000 Angstrom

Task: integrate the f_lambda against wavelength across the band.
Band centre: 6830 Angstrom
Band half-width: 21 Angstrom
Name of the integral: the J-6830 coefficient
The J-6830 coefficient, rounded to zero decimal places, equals 445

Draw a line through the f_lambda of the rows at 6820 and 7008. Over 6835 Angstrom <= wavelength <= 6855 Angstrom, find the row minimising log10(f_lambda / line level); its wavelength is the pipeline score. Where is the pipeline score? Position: 6844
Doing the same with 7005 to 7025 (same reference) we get 7018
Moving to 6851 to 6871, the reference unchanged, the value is 6856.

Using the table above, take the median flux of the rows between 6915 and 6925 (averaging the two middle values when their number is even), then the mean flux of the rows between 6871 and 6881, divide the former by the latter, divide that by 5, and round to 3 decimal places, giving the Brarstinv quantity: 0.197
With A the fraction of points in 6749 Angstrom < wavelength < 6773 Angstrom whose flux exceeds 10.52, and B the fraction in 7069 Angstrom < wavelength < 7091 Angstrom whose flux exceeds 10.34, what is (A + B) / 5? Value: 0.22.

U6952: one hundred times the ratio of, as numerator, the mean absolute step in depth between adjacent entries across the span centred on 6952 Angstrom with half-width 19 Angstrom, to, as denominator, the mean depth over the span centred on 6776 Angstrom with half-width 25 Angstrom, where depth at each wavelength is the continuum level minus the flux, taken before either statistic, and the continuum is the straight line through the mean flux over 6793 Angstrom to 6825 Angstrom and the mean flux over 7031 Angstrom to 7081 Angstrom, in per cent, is 1753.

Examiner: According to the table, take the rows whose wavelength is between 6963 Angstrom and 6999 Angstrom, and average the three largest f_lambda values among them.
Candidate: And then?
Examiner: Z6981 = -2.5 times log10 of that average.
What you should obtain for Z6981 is -2.57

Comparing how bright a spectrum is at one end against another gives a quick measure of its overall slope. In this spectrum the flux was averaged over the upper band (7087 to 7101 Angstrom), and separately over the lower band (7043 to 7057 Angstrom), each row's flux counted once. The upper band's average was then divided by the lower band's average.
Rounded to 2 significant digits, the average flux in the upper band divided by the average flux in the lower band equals 0.97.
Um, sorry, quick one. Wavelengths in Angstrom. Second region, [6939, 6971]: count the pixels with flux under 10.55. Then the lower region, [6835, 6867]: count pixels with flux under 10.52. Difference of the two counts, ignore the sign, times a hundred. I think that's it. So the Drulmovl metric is 500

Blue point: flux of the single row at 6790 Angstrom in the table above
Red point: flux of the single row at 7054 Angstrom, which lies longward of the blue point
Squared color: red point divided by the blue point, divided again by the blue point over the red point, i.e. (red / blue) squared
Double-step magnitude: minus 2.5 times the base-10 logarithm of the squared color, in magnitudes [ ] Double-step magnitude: 0.07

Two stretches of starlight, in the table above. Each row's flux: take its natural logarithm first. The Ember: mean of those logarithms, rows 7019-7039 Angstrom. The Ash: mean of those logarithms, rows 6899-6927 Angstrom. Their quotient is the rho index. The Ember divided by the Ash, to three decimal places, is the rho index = 0.996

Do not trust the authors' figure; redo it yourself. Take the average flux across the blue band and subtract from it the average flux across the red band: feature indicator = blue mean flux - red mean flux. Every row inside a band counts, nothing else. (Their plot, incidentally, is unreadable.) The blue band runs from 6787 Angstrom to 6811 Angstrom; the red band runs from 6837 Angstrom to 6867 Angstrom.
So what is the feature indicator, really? 0.21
